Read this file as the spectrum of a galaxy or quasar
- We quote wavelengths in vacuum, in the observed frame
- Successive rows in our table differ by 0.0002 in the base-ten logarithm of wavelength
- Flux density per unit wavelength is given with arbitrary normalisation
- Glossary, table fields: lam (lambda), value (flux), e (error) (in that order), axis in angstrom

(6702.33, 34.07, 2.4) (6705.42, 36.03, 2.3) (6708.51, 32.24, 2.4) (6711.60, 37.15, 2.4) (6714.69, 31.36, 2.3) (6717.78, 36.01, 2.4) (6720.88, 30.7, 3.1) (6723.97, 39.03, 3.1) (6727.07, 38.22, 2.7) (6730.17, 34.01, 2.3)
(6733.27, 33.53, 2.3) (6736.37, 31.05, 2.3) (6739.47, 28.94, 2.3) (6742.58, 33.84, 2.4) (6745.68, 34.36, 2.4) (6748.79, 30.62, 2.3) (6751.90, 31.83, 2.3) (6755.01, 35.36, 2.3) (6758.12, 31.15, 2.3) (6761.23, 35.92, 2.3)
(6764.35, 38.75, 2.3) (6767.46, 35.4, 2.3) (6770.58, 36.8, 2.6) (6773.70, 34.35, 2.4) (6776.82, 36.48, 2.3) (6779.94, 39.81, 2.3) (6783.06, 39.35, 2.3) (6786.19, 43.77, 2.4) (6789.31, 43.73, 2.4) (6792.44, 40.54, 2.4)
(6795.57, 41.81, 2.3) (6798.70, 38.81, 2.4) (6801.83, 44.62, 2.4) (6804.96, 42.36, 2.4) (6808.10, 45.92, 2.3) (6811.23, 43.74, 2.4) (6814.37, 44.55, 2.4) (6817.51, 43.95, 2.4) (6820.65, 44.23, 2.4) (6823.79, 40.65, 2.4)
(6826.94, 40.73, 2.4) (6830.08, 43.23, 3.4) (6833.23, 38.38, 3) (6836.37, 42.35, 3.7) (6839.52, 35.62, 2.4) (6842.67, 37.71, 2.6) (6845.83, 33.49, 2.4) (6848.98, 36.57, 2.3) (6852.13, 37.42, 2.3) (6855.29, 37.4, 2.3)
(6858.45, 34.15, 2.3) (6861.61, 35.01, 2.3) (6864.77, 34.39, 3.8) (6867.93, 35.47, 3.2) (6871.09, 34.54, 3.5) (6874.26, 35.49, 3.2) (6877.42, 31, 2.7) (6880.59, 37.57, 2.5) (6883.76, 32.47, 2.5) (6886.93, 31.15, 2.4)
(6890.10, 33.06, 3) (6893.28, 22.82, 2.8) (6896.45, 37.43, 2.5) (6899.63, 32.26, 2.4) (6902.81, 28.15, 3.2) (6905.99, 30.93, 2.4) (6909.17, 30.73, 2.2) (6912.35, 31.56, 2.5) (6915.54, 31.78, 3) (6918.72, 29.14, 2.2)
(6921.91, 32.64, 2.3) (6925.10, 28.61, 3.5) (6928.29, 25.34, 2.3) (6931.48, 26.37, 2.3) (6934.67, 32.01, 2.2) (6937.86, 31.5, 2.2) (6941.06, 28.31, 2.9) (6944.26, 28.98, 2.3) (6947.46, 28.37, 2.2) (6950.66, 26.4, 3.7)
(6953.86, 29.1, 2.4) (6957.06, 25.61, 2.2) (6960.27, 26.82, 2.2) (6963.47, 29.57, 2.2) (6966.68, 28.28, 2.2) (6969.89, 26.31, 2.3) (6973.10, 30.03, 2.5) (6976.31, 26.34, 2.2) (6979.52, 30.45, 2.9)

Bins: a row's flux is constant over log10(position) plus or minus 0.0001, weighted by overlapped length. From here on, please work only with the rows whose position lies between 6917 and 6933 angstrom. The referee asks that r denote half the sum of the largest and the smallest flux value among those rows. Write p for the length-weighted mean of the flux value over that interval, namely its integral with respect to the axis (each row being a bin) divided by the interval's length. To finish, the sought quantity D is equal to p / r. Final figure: 0.98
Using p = 28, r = 29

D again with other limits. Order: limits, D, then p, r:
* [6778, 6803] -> 0.99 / 41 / 42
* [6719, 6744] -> 0.99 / 34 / 34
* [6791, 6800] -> 1.00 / 40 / 40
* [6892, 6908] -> 1.01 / 30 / 30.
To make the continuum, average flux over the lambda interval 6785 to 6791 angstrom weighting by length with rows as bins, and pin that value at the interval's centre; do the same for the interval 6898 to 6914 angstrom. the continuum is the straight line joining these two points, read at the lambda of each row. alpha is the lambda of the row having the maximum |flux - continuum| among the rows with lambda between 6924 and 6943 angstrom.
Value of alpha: 6934.67 angstrom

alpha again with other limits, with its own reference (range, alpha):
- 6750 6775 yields 6751.90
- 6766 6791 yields 6773.70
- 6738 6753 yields 6739.47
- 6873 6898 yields 6893.28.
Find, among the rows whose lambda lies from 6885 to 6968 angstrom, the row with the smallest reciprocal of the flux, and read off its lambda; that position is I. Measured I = 6896.45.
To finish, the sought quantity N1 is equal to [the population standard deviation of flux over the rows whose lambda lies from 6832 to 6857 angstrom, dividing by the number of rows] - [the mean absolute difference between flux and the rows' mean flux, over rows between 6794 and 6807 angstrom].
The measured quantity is 0.8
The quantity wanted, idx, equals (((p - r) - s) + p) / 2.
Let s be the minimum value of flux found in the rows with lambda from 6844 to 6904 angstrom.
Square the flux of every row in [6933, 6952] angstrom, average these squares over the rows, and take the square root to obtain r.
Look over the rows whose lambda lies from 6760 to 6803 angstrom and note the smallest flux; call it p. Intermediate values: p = 34.35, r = 29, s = 22.82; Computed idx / 8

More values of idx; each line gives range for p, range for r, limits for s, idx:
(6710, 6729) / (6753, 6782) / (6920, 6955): 0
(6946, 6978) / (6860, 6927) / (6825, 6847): -7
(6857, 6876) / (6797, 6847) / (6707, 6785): -1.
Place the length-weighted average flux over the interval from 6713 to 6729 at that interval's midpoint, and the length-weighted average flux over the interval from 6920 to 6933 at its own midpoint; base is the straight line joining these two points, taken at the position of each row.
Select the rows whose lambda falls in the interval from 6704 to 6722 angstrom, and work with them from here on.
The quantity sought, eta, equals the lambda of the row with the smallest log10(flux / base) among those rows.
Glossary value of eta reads 6720.88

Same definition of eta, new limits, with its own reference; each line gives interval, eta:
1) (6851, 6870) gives 6858.45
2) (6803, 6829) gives 6823.79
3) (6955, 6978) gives 6957.06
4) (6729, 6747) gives 6739.47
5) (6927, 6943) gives 6928.29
